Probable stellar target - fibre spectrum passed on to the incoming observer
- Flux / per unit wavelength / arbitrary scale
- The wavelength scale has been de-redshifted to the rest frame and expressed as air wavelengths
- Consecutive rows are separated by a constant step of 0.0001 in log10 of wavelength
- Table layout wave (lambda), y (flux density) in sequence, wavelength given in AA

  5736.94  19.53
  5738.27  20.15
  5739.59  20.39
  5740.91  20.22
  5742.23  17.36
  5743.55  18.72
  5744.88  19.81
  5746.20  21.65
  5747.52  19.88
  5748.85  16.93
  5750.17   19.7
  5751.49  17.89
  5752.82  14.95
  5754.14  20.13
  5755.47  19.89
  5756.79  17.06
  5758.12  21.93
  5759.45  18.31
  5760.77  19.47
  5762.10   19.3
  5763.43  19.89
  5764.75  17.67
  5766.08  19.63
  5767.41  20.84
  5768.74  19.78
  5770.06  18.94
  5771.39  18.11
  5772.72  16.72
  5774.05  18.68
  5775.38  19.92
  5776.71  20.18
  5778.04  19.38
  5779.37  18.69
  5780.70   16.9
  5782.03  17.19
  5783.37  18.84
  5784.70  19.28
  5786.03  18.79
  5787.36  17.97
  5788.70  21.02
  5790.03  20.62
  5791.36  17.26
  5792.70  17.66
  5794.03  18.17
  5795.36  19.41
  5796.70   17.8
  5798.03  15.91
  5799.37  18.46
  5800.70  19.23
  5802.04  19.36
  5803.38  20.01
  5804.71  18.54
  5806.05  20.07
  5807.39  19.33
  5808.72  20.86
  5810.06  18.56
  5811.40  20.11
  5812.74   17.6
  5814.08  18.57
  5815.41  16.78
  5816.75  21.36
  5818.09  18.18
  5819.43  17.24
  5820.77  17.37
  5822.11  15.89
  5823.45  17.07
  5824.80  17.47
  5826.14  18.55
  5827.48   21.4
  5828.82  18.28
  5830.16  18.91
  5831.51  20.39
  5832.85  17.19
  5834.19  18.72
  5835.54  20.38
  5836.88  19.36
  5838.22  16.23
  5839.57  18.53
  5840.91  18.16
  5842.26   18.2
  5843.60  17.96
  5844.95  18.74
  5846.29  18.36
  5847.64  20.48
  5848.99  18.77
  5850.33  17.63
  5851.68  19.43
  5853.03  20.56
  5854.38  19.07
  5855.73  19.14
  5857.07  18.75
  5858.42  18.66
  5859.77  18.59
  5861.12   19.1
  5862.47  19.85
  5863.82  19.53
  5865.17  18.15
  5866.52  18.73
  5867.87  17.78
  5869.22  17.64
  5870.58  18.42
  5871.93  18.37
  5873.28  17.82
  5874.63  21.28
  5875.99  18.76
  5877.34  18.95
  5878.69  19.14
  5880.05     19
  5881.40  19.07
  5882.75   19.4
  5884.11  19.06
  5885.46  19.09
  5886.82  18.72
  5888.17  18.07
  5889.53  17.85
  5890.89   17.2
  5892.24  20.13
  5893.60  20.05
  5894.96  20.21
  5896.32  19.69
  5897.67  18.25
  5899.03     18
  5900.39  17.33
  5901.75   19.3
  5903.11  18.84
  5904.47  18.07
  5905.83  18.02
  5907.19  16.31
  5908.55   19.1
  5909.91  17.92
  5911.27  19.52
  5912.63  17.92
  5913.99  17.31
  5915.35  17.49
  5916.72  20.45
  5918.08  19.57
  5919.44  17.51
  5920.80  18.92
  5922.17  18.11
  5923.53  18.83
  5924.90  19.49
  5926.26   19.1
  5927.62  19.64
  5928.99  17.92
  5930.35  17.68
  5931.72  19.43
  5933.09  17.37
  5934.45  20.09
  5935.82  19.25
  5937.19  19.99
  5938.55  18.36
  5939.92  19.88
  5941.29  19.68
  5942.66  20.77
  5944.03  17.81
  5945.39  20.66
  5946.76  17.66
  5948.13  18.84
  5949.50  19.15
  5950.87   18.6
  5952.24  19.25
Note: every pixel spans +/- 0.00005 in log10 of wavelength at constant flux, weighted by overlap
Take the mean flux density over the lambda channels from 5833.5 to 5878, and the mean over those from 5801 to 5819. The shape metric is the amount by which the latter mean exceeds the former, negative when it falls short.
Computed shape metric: 0.4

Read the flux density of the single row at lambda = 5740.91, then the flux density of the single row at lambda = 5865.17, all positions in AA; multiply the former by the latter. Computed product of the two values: 367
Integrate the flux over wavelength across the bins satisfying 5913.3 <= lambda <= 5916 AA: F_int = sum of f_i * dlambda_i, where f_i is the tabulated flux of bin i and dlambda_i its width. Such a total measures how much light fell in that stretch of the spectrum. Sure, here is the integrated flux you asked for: 47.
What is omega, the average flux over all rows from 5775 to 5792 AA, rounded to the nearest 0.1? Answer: 18.9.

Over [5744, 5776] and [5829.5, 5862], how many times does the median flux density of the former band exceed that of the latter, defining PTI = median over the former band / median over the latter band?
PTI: 1.04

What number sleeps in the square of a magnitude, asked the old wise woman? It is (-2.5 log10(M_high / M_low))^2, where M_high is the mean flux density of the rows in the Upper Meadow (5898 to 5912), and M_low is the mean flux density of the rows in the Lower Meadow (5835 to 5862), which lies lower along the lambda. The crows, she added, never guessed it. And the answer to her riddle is 0.0011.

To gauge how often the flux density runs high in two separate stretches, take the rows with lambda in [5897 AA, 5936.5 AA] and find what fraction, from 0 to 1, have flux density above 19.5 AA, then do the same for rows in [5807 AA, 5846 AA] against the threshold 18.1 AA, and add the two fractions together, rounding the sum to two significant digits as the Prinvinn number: 0.83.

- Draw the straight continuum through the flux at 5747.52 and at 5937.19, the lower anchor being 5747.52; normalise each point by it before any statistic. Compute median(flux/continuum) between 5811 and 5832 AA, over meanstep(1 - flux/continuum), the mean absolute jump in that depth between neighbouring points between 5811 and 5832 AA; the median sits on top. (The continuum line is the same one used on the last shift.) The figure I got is 10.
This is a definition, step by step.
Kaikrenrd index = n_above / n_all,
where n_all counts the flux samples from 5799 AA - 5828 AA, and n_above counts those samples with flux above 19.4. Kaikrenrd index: 0.27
